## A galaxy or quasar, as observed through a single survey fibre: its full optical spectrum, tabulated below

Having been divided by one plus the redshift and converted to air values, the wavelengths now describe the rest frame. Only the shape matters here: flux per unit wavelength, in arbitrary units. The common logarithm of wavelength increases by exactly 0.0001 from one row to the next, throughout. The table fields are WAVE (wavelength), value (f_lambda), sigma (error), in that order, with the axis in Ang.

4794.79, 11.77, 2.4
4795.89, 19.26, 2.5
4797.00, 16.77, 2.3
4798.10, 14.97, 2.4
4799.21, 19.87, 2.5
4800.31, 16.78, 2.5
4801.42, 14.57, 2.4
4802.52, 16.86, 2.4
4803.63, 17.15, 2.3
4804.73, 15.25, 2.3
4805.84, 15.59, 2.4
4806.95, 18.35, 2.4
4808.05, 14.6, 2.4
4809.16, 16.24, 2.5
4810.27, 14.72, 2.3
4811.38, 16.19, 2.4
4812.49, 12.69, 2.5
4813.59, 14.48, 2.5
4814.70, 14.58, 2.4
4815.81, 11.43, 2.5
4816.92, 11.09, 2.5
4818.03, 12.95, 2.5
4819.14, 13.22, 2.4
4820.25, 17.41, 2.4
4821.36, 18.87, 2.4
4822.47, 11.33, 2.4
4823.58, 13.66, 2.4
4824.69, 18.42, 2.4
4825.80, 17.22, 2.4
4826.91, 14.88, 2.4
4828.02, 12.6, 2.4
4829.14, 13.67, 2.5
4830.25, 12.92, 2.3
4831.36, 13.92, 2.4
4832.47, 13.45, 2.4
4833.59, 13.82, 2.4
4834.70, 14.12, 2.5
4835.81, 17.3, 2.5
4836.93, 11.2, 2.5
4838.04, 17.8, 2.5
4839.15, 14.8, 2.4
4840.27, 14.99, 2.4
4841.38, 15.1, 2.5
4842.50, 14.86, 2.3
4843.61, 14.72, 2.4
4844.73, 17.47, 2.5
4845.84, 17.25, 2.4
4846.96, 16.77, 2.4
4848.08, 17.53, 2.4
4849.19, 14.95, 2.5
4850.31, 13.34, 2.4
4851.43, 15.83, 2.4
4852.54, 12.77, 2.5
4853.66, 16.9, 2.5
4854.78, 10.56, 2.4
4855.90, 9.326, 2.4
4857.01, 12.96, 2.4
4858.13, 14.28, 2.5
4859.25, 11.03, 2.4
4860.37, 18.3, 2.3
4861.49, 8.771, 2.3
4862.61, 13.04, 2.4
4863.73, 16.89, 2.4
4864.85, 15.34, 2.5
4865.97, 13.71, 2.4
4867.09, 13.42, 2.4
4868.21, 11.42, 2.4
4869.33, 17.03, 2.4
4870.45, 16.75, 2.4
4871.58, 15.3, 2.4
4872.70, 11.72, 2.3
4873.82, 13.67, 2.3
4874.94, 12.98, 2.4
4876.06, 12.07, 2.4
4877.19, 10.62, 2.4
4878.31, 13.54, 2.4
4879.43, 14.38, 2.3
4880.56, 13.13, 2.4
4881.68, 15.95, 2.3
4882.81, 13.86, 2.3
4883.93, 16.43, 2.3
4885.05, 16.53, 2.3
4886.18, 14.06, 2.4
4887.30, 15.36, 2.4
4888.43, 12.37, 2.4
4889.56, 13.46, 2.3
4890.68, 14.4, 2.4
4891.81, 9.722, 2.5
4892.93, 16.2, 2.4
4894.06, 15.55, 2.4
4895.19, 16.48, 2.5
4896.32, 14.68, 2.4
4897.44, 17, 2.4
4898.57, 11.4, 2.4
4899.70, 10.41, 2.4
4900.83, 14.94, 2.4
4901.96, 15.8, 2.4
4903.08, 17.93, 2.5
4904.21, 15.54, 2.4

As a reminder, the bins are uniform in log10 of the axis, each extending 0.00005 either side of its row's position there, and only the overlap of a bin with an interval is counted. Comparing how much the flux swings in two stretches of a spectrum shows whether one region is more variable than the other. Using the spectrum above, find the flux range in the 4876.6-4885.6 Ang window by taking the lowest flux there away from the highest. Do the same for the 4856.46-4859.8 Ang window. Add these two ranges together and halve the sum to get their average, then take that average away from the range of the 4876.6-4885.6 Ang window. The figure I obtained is 1.3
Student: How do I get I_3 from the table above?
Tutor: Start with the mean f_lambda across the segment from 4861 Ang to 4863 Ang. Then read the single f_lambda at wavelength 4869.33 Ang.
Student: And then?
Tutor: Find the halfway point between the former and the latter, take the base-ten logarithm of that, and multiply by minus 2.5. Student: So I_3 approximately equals -2.86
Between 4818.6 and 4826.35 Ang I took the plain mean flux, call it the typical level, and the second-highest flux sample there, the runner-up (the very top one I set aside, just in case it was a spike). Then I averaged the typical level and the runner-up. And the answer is 17.1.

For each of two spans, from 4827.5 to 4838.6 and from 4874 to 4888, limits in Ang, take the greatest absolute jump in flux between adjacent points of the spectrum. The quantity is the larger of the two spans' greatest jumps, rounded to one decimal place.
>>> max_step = 6.6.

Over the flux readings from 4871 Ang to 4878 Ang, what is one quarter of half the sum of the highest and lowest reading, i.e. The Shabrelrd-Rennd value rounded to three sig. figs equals 3.24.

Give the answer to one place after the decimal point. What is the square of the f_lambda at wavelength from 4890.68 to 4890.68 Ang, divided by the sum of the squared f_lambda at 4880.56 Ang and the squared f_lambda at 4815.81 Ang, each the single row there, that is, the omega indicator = 0.7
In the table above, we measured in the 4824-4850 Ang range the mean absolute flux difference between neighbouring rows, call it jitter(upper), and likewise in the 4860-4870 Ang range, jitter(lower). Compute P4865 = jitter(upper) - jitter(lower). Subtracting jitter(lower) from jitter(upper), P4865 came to -1.9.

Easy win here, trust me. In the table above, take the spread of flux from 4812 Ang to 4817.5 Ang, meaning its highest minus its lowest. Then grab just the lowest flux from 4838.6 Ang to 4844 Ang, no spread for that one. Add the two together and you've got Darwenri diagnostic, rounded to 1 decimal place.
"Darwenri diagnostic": 18.2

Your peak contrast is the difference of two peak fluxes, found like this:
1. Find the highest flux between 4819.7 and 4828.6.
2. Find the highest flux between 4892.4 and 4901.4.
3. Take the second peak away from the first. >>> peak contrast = 1.9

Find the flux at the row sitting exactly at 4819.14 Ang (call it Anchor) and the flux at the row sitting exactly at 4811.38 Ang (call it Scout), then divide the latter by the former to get 1.2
